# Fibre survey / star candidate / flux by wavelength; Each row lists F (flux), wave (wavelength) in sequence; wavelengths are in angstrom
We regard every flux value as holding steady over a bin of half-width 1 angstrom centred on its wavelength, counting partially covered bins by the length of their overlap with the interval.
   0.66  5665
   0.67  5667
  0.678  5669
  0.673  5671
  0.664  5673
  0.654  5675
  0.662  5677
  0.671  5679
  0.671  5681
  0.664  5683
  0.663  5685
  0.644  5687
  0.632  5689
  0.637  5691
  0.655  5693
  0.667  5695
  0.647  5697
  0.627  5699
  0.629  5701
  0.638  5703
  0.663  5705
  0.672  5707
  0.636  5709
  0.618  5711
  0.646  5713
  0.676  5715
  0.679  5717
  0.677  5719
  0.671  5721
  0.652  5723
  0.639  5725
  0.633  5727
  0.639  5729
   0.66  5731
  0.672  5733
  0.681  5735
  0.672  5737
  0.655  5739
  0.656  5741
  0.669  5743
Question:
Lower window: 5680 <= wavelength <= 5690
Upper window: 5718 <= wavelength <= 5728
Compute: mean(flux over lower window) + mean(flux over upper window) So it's 1.31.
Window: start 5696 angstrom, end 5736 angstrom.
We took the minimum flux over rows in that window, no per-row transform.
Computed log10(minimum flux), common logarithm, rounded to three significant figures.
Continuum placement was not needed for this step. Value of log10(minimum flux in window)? -0.209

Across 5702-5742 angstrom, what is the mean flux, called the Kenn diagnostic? 0.657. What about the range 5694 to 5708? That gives 0.649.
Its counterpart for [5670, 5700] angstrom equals 0.655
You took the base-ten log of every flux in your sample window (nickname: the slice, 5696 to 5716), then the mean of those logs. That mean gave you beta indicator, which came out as -0.190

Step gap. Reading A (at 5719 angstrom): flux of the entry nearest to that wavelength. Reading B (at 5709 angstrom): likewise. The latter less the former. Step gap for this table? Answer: -0.0410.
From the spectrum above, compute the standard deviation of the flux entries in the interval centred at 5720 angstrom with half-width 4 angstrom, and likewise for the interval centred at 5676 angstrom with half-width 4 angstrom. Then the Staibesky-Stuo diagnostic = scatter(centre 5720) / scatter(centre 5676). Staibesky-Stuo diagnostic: 1.76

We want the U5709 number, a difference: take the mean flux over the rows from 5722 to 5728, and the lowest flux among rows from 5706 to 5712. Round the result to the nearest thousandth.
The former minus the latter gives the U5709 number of 0.023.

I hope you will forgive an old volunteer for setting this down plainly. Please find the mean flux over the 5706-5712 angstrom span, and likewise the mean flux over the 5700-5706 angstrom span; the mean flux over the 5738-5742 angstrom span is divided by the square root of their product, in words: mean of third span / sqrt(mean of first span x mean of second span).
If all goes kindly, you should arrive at 1.02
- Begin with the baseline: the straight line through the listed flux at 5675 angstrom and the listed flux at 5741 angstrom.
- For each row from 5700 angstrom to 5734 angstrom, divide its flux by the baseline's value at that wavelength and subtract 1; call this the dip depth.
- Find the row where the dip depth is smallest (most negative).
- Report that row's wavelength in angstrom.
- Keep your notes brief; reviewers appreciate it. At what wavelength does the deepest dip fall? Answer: 5711 angstrom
